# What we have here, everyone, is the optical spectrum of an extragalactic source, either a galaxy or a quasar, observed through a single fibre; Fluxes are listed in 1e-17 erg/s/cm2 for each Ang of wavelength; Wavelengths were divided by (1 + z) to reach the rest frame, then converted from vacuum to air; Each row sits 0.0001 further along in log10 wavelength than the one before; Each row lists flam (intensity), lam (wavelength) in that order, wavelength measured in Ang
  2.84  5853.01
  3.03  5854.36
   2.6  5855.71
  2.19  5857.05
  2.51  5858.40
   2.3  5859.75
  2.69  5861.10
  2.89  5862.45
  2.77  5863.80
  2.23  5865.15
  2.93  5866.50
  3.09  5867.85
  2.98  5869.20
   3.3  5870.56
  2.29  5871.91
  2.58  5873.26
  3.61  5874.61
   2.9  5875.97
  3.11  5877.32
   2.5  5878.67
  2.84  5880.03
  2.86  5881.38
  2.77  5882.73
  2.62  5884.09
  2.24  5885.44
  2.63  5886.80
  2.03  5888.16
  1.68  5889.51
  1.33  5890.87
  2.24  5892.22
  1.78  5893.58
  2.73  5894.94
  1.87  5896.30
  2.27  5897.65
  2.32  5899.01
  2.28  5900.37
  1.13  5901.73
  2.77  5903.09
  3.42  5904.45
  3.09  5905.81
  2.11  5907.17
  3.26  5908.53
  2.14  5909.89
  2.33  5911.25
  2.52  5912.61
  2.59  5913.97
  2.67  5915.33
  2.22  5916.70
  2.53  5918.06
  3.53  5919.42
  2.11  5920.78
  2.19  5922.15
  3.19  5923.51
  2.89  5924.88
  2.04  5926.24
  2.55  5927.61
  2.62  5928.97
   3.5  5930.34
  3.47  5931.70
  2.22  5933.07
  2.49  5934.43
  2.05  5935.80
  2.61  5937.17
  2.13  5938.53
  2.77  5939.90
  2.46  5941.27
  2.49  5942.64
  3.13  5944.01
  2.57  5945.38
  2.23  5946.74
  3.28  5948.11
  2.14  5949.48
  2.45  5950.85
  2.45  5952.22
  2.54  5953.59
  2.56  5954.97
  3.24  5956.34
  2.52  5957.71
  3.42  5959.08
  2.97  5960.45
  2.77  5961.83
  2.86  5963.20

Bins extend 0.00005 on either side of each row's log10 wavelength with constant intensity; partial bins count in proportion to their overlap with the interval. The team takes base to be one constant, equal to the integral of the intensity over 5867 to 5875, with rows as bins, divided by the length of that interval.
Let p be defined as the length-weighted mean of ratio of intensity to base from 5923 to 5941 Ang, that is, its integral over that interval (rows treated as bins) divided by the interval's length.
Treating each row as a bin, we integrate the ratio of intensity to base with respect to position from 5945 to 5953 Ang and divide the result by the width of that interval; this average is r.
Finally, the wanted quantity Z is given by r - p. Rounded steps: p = 0.90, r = 0.85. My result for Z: -0.04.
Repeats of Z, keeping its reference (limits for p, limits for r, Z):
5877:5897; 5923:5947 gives 0.10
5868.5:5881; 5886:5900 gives -0.27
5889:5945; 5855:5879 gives 0.09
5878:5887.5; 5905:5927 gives -0.01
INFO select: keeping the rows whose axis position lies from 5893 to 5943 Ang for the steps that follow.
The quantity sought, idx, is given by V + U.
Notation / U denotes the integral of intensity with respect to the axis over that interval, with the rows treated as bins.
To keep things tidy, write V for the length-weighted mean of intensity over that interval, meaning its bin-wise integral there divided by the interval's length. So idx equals 129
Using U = 126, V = 2.52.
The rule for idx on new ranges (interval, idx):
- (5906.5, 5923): 44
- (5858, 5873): 44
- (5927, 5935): 25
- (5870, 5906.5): 93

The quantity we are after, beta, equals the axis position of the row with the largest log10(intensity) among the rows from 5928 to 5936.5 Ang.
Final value 5930.34 Ang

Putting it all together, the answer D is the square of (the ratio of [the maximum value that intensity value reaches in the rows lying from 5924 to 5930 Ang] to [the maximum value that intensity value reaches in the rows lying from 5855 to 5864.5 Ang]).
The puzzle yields 1.00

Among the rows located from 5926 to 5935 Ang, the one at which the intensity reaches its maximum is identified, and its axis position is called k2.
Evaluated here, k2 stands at 5930.34 Ang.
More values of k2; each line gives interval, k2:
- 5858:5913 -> 5874.61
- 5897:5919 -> 5904.45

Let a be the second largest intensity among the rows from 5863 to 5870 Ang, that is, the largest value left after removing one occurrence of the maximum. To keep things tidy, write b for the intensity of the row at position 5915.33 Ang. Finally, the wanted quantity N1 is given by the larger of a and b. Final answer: 2.98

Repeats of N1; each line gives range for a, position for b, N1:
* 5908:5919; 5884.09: 2.67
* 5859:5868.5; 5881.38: 2.93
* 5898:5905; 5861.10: 2.77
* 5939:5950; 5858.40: 3.13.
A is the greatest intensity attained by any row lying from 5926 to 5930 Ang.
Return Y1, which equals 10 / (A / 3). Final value 11.5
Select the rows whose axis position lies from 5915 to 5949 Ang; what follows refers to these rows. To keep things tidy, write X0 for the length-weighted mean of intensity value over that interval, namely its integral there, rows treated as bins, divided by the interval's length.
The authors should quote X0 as 2.63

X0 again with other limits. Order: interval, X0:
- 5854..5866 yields 2.57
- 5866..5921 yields 2.54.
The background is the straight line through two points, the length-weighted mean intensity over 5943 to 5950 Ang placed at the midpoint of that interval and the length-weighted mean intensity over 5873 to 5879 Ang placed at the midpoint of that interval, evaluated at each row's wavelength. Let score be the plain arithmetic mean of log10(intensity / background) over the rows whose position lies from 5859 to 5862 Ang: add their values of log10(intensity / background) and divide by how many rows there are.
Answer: -0.09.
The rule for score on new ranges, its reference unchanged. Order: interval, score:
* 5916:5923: -0.05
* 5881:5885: -0.03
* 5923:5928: -0.02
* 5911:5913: -0.07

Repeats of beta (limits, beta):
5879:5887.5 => 5881.38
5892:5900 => 5894.94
